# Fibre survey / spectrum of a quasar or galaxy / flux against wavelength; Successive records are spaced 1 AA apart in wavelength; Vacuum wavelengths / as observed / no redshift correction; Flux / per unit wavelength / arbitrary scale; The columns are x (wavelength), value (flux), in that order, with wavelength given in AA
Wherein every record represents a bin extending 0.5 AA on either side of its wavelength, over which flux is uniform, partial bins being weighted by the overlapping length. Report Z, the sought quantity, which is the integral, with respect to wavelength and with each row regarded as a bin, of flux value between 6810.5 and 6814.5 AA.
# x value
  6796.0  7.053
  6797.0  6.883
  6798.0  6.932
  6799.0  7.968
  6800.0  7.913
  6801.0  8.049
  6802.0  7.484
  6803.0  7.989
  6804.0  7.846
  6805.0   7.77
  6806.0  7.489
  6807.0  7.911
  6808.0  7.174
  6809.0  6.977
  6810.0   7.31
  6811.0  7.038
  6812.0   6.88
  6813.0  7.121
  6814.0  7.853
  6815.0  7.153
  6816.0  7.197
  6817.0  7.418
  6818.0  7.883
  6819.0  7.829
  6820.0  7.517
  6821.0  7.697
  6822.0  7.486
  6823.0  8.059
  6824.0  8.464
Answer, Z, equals 29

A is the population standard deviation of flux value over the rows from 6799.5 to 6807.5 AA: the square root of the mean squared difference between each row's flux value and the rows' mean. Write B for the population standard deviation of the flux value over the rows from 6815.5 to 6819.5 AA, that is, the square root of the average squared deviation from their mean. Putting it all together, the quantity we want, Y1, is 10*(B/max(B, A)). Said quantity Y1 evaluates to 10.0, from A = 0.20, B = 0.29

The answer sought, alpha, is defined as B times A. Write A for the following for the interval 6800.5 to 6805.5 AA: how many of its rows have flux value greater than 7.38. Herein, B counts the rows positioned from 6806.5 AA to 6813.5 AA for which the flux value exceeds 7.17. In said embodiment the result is 15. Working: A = 5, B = 3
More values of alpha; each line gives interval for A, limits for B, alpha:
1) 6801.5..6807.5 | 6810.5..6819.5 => 30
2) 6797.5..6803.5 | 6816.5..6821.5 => 25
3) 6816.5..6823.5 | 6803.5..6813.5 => 42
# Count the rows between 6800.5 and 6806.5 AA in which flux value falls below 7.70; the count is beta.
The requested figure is 2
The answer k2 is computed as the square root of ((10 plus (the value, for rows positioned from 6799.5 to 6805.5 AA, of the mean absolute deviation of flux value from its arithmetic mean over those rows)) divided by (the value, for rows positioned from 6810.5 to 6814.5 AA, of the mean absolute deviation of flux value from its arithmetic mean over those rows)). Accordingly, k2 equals 5.7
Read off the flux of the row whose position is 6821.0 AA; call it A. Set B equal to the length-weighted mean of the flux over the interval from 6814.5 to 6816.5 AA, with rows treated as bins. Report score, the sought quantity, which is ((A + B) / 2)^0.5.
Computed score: 2.727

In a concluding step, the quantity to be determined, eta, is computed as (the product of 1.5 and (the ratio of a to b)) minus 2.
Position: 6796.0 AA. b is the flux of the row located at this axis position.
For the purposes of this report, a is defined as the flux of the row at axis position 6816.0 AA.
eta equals -0.469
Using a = 7.197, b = 7.053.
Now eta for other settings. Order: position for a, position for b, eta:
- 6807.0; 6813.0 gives -0.334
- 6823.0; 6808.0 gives -0.315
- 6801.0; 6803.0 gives -0.489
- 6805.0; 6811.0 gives -0.344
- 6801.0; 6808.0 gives -0.317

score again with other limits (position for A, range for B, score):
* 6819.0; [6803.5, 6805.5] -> 2.796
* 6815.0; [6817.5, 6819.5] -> 2.739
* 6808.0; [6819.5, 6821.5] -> 2.719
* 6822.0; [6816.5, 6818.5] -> 2.751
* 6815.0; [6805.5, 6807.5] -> 2.725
